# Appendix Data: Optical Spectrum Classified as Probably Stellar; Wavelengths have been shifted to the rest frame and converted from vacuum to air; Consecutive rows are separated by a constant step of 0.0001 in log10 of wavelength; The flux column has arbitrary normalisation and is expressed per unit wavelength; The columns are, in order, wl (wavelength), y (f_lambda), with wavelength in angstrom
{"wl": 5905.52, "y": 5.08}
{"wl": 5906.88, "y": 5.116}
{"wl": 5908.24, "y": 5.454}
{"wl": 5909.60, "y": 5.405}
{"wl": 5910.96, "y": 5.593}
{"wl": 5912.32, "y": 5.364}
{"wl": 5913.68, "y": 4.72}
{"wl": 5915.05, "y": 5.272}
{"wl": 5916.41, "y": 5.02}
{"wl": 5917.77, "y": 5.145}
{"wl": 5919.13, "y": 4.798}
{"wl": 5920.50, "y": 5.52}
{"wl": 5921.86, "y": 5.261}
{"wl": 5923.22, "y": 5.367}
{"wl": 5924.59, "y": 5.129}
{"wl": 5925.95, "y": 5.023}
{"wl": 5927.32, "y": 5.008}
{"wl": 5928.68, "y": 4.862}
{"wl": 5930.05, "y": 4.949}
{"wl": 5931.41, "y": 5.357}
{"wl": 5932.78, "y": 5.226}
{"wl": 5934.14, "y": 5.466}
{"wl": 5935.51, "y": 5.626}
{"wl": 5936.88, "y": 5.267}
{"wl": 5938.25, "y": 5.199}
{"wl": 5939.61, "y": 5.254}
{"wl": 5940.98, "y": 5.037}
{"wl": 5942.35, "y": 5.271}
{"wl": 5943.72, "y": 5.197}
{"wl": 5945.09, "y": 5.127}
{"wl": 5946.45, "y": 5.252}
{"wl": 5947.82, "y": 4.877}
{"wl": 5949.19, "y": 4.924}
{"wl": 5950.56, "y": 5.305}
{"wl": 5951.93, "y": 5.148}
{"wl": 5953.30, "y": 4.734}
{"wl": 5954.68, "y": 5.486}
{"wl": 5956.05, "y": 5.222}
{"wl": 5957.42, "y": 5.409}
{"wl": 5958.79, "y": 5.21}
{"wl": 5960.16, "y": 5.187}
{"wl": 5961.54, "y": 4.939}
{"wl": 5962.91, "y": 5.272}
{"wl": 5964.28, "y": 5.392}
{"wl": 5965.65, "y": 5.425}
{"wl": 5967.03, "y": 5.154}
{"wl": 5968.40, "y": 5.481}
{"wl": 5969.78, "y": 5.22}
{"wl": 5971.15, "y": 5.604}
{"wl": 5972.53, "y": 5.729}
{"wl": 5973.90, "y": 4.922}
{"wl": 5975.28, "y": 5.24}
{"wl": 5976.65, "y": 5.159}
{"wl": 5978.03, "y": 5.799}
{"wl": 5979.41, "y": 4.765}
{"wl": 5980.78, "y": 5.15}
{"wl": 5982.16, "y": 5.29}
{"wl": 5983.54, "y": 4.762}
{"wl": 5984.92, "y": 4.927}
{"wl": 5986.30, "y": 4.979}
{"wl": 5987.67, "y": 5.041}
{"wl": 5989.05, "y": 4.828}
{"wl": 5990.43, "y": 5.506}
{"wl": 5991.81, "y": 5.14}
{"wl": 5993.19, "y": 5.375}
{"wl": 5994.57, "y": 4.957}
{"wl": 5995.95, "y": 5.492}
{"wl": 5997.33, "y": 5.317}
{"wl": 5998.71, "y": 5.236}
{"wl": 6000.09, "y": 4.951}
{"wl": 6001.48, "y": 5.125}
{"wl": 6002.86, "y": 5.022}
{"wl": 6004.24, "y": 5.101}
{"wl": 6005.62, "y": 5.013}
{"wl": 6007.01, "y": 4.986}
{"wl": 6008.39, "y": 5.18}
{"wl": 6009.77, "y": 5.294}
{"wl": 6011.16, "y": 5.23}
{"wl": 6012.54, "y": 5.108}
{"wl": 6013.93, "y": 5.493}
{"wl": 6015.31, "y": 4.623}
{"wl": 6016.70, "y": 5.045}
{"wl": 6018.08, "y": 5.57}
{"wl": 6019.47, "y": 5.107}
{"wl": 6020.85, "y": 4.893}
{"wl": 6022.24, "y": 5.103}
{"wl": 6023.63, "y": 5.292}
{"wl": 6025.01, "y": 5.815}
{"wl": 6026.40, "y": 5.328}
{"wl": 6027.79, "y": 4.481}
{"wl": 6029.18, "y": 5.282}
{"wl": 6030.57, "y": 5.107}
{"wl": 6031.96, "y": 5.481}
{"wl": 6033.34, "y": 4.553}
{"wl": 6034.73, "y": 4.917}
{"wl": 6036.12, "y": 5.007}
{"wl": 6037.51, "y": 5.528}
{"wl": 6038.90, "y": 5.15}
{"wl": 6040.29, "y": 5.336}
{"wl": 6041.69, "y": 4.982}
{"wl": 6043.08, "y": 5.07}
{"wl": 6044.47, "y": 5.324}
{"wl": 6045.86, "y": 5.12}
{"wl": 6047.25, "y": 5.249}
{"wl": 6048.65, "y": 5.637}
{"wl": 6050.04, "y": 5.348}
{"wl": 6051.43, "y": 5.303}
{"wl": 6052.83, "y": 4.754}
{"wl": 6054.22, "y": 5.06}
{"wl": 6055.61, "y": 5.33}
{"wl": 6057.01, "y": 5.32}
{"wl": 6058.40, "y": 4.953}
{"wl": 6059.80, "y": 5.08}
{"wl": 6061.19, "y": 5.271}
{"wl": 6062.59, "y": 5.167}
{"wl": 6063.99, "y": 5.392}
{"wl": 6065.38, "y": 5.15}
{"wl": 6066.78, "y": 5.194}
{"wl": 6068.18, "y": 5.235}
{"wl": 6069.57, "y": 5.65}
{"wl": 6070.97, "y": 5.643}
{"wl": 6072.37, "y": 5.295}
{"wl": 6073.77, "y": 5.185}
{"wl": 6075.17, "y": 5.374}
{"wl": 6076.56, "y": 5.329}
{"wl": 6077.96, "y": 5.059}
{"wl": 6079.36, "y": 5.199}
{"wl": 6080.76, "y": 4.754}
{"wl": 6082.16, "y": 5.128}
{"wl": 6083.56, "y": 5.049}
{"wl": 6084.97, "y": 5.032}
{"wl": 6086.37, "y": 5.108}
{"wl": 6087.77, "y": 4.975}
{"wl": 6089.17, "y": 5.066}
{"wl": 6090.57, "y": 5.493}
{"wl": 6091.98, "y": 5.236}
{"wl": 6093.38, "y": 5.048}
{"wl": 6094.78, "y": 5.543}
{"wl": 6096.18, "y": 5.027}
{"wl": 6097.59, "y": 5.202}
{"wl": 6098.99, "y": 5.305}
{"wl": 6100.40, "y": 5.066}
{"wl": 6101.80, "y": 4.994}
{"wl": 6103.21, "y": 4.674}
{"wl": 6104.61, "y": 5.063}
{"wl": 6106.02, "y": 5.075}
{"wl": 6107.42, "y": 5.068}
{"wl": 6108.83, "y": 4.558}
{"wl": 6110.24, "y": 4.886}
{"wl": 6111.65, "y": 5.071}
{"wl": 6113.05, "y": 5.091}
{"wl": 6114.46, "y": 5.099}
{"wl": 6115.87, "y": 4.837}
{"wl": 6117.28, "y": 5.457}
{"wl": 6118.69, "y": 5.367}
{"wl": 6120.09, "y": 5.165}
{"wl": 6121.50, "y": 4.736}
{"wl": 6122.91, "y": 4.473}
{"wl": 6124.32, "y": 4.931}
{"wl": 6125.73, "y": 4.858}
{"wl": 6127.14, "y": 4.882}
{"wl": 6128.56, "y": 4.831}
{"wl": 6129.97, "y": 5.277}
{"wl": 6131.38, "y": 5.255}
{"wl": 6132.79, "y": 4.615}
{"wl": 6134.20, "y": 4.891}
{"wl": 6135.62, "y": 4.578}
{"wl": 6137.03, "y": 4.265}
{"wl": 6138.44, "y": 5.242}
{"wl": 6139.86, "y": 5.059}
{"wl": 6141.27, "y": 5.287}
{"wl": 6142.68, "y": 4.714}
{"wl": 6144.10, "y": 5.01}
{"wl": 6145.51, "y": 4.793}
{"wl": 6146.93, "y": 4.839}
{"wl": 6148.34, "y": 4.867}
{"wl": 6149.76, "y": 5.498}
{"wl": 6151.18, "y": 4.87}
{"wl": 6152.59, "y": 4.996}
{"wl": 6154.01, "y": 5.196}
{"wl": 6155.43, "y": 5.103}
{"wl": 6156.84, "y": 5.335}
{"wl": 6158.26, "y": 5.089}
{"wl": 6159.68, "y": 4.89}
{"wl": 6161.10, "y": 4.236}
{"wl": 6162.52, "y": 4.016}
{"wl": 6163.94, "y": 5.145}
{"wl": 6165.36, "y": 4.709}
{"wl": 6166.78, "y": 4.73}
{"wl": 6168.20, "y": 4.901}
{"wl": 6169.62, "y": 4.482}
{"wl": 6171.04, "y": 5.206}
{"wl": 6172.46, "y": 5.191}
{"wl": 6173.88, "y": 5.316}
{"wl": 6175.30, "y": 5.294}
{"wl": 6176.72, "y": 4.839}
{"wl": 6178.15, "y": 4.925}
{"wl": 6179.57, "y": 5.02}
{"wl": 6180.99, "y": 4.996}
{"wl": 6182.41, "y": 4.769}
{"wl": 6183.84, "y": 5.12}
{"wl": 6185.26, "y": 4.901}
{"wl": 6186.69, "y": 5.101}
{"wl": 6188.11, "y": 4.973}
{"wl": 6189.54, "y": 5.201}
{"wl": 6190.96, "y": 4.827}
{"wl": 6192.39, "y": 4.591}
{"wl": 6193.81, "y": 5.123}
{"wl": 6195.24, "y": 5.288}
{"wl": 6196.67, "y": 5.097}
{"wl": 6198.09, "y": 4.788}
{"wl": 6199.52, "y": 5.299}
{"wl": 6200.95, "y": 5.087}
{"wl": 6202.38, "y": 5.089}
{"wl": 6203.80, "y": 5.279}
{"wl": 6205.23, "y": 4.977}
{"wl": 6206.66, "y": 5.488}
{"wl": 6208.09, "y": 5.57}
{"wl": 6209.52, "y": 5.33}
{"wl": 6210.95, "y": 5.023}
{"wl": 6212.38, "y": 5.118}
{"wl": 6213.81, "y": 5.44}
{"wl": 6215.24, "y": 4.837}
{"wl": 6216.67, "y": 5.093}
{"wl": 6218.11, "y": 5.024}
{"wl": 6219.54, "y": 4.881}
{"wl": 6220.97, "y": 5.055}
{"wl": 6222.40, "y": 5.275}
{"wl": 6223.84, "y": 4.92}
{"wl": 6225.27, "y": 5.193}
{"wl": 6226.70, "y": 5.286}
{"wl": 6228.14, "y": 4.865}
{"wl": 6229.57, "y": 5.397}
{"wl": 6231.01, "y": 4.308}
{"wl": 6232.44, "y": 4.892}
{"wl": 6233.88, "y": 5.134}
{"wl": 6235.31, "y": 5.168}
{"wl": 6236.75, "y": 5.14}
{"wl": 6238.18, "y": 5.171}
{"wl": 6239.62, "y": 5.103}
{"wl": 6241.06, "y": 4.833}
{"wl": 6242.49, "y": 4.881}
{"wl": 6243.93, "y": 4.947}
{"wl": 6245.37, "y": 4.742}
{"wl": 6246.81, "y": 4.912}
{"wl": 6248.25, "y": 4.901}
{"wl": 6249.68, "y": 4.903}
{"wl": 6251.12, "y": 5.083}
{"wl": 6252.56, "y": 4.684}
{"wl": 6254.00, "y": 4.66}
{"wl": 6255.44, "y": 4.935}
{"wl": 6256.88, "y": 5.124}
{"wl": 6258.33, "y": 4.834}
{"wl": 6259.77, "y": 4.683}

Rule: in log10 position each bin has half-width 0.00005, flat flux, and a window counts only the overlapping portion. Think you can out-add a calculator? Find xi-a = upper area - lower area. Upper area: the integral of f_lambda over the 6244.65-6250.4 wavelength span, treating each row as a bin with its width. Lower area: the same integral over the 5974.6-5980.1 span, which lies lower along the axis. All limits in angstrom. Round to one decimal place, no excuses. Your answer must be -0.9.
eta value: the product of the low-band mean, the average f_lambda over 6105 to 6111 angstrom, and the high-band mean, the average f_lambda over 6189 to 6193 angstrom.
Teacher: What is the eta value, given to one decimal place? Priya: 23.9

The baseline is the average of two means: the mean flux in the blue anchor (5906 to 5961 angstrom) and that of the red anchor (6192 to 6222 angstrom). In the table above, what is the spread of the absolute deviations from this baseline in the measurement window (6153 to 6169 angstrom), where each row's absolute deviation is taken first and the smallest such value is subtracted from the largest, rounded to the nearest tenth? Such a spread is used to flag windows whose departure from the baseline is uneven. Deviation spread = 1.1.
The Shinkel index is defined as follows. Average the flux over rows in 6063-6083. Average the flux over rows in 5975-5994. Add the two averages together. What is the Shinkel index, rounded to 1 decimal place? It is 10.4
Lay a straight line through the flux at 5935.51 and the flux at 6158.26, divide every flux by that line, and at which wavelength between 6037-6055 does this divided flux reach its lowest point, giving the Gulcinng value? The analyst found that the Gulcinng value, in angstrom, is 6052.83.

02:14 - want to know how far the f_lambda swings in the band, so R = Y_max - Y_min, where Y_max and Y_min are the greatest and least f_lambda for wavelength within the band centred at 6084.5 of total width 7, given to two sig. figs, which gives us 0.15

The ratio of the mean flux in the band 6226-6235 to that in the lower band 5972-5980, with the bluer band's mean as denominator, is 0.95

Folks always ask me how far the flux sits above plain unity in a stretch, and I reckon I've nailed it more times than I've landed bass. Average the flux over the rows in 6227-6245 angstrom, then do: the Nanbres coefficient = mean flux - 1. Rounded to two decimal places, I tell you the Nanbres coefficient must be 3.99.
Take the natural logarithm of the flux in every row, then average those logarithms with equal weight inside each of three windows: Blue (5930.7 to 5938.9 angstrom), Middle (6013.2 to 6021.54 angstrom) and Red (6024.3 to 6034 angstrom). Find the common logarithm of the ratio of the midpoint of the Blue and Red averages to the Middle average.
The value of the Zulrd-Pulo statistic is 0.0066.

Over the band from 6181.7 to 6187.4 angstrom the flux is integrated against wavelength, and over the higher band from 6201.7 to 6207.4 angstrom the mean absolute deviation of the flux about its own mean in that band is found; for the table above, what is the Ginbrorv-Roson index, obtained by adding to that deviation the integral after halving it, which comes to 14.3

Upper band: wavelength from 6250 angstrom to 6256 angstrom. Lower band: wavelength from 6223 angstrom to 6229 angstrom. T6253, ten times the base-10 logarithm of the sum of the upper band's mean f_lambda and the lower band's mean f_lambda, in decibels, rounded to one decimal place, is 10.0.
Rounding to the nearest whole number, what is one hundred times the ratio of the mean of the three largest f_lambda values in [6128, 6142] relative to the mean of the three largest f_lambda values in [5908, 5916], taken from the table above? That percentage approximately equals 96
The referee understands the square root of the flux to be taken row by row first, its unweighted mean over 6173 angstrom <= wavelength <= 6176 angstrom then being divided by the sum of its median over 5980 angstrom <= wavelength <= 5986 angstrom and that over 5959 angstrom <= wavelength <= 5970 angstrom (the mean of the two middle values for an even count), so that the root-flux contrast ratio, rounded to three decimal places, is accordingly 0.508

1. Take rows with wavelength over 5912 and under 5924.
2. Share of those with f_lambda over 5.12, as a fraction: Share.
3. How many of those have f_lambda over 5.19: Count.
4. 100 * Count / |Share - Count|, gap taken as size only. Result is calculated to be 115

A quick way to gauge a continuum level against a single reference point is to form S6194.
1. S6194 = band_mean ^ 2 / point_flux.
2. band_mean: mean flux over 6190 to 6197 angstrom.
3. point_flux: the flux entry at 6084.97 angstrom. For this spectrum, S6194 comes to 4.94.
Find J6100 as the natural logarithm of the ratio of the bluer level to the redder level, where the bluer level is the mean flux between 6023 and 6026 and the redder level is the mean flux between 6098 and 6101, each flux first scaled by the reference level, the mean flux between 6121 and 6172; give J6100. 0.07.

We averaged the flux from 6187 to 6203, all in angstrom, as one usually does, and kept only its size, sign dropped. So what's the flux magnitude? 5.03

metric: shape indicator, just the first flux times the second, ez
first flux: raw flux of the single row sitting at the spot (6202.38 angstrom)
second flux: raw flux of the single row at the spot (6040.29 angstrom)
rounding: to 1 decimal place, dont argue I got 27.2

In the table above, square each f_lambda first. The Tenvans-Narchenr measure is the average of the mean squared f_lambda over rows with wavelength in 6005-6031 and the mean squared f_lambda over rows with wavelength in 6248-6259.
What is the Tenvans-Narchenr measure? 25.3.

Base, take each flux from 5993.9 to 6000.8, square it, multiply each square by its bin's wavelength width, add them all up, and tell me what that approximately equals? 186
